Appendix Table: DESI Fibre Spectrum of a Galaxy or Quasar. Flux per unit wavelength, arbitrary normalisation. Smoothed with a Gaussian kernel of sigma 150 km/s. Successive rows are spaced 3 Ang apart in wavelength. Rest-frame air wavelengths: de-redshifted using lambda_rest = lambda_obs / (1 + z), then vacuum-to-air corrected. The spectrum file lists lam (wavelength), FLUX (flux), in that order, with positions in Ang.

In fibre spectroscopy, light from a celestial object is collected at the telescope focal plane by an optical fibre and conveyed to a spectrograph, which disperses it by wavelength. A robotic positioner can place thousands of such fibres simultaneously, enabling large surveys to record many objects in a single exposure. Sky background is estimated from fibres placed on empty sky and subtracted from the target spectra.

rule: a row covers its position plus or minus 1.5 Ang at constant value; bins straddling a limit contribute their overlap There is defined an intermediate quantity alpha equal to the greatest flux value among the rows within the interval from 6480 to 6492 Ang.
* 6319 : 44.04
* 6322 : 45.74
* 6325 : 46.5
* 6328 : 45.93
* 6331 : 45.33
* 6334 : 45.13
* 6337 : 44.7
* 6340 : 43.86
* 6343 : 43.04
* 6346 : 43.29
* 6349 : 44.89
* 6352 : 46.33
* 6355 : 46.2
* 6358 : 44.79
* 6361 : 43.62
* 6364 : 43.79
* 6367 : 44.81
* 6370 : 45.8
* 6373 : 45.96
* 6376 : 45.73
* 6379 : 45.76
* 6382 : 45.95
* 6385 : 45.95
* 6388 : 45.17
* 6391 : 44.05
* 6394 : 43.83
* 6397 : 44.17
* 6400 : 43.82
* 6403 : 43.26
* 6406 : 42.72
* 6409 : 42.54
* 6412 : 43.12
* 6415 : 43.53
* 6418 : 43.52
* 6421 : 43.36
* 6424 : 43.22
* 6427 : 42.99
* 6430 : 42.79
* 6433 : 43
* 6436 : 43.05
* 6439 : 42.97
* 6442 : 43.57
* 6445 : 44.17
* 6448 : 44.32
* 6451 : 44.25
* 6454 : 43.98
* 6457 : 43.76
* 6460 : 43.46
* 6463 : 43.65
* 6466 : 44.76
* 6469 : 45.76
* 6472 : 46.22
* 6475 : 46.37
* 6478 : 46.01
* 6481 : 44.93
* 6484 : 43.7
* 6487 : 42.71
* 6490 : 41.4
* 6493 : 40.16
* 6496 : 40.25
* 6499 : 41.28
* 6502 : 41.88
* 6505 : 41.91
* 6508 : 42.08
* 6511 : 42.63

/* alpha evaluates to 44.93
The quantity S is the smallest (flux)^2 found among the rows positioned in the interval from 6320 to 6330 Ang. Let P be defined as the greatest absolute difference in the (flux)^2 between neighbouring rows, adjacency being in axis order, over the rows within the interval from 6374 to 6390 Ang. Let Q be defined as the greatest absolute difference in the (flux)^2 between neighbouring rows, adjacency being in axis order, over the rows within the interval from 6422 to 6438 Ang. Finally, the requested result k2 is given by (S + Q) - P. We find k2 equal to 2041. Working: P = 71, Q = 20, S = 2092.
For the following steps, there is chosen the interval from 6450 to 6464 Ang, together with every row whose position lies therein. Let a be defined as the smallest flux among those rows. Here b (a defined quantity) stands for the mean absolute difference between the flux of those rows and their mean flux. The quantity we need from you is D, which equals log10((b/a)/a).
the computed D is -3.9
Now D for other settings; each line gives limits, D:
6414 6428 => -4.0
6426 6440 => -4.4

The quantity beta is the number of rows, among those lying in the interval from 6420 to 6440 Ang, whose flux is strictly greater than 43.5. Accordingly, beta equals 0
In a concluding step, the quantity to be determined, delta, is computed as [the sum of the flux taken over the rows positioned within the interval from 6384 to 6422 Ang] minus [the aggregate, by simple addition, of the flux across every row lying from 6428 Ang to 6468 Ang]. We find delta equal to 1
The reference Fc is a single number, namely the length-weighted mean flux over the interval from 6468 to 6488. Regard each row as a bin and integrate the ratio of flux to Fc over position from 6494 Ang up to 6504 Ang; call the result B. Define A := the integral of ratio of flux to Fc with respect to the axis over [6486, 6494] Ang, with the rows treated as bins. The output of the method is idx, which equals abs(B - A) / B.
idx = 0.19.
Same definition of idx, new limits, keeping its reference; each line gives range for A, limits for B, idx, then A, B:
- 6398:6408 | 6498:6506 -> 0.30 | 9.6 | 7.4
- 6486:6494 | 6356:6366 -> 0.25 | 7.3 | 9.8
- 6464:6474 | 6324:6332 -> 0.24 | 10.1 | 8.1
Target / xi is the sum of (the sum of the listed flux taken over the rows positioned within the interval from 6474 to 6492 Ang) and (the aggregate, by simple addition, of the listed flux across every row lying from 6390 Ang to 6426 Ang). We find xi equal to 786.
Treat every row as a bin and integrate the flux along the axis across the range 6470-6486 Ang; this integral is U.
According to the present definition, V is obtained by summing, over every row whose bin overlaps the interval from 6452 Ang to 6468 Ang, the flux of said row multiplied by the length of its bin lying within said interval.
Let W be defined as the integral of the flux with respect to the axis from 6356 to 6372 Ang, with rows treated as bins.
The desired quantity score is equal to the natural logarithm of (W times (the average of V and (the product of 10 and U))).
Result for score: 14.9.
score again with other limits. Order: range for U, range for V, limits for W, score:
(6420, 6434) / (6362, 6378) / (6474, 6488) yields 14.6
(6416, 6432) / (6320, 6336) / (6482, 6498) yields 14.8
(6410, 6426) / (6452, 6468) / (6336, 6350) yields 14.7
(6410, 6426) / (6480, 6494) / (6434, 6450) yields 14.8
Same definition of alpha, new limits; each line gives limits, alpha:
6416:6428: 43.52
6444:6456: 44.32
